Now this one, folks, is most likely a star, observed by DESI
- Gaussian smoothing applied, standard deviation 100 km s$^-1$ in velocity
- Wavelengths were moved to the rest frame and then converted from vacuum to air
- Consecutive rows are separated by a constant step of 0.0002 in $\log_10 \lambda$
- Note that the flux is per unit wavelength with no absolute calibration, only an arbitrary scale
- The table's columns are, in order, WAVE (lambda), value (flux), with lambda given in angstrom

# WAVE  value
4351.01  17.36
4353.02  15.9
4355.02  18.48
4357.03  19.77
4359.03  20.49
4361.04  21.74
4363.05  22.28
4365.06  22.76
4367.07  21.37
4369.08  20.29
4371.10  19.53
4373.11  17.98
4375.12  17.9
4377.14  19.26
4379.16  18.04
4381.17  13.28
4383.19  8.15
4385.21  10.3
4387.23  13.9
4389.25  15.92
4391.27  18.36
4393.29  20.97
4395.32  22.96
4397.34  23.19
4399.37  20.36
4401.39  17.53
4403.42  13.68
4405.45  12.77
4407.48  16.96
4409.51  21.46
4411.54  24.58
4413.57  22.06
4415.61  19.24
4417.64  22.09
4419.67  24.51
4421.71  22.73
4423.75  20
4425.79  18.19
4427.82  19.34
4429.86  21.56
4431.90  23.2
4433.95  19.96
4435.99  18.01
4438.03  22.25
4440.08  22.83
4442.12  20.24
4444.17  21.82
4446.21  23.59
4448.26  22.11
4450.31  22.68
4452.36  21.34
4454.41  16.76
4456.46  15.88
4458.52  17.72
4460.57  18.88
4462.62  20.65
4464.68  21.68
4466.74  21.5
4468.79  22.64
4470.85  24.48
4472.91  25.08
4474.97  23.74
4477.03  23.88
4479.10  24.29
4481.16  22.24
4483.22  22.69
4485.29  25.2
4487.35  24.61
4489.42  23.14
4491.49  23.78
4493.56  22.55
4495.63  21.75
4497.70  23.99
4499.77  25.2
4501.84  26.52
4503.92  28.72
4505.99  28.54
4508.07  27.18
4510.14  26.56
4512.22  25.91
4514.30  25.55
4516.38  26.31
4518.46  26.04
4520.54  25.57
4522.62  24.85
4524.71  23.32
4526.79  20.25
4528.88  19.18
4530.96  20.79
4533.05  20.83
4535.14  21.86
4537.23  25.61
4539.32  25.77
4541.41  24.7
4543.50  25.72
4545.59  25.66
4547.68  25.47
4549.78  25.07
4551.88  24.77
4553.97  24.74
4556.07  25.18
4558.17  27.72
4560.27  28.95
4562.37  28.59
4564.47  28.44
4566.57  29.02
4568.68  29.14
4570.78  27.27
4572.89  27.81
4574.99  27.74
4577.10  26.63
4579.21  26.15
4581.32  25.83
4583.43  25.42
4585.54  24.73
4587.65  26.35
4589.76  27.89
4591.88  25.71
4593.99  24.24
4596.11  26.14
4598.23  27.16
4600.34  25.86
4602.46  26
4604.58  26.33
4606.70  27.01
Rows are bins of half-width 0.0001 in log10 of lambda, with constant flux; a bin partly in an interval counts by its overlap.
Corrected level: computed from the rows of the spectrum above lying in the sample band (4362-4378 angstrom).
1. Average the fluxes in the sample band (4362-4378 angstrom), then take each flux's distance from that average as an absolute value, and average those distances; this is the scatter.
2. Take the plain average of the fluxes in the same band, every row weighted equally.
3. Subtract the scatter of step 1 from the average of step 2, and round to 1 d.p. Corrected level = 18.7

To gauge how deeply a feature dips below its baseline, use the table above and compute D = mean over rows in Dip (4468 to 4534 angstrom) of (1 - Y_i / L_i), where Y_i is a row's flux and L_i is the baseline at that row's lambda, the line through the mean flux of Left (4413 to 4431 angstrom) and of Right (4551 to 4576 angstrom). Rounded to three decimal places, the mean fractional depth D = 0.015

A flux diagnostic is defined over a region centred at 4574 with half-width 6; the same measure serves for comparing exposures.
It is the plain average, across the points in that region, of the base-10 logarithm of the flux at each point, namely 1.44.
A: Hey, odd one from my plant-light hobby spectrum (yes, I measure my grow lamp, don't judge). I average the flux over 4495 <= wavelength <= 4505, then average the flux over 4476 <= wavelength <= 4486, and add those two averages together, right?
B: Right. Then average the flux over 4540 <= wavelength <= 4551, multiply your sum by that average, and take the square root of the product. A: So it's 35.2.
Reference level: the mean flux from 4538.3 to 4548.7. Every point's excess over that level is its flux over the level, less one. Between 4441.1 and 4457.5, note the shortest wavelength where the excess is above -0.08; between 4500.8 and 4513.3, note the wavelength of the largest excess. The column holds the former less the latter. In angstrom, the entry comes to -57.7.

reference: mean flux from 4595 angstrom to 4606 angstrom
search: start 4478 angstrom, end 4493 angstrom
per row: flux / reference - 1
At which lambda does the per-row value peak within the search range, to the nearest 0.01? 4485.29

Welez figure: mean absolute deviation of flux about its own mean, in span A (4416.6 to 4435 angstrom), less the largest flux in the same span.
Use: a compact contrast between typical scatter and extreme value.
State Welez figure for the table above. -22.8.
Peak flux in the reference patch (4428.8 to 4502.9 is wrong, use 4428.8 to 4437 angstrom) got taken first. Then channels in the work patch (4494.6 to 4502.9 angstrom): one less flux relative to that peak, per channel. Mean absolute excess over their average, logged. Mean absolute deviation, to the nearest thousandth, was 0.064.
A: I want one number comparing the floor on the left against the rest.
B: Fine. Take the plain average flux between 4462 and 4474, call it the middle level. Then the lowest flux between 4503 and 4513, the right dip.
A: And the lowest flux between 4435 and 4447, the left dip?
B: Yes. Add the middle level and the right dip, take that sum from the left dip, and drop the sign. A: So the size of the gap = 30.6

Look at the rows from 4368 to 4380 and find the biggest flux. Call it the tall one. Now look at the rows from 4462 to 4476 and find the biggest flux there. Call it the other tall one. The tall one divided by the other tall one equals 0.81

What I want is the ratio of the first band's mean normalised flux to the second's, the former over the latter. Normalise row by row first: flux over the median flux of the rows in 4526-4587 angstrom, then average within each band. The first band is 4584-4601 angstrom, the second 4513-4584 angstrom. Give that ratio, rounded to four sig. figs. 1.021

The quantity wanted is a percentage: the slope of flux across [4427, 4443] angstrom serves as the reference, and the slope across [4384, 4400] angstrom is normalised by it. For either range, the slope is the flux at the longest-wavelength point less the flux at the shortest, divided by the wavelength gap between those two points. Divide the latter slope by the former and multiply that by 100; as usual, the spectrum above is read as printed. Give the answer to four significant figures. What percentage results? 1129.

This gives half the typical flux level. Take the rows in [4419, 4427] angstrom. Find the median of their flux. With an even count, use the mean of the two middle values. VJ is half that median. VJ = 10.7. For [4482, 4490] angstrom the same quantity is 11.9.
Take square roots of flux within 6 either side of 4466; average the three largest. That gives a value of 4.79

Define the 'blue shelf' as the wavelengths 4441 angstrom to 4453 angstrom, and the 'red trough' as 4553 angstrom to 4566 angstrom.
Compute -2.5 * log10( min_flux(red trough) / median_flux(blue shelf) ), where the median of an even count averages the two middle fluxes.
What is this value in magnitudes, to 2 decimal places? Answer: -0.13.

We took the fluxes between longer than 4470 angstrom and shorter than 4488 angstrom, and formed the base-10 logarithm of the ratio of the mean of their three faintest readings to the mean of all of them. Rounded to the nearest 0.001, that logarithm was -0.021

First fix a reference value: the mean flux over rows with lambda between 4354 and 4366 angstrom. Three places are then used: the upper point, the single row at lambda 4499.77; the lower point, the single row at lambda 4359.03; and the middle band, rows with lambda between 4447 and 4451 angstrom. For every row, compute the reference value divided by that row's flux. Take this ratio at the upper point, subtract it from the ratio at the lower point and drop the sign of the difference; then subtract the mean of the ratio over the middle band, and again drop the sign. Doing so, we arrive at 0.74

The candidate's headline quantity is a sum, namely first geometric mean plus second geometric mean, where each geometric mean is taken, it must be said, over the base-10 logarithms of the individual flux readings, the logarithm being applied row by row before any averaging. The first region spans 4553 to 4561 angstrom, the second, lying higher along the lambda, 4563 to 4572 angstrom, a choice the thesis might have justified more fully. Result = 2.88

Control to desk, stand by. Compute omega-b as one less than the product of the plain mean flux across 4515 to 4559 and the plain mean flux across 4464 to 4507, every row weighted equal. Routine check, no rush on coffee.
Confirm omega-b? 584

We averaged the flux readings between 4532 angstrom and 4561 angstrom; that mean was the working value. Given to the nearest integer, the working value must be 25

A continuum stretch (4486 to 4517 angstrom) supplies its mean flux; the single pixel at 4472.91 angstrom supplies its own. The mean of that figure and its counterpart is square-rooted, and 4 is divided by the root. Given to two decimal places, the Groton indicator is 0.80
